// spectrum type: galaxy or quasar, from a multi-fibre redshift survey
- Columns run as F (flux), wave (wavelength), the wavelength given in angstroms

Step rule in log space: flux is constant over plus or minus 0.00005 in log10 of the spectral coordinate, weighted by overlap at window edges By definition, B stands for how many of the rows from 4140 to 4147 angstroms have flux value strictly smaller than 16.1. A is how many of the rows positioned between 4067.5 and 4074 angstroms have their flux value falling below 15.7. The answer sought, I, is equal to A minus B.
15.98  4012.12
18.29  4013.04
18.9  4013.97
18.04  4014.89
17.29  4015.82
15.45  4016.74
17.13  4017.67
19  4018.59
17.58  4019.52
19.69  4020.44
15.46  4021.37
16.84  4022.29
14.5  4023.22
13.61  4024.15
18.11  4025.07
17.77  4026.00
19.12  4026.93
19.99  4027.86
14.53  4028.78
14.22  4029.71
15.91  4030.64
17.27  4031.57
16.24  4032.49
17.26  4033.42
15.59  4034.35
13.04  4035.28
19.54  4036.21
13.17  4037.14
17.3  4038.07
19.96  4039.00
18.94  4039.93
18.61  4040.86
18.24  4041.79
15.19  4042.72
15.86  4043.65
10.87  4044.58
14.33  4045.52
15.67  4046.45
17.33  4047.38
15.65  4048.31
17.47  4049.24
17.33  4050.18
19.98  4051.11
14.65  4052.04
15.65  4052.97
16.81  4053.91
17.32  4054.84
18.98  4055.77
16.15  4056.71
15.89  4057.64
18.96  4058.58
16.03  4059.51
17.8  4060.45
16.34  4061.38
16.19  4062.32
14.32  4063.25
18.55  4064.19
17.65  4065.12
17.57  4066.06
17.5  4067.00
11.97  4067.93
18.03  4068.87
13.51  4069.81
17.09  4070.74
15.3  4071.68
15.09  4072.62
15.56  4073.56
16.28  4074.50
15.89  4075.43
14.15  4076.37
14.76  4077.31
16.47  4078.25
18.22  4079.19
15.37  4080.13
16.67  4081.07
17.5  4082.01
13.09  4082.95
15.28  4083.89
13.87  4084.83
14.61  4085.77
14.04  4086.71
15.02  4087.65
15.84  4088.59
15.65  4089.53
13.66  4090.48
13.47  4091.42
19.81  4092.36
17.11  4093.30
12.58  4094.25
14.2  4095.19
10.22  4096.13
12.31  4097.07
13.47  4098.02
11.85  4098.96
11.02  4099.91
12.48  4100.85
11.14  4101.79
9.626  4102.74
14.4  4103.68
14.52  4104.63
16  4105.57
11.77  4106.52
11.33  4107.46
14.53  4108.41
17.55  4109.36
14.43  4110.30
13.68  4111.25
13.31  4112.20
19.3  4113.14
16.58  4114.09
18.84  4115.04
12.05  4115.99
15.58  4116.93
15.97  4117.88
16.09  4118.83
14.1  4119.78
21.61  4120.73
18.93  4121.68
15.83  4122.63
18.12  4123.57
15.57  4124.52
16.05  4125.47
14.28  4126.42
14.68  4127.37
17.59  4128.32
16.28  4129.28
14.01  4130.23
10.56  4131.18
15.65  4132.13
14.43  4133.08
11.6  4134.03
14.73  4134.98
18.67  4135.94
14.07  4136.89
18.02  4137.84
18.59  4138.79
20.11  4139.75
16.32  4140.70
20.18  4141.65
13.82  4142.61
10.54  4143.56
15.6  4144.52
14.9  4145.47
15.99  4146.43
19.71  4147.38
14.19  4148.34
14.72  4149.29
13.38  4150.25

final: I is 0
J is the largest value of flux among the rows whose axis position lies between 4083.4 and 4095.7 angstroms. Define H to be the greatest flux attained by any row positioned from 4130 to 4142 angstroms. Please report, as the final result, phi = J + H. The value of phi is 40.0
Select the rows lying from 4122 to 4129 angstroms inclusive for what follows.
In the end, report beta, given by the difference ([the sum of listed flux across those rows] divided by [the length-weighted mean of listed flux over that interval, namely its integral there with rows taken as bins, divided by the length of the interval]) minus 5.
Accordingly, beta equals 1.97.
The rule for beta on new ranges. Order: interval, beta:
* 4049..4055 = 2.02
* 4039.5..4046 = 2.01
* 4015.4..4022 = 2.00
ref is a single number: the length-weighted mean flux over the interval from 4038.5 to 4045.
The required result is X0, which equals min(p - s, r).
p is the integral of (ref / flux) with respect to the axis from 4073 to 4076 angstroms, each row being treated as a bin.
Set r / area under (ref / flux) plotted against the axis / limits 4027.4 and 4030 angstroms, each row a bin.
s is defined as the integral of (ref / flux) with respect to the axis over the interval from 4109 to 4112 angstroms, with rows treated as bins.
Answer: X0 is -0.22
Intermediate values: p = 3.2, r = 2.7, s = 3.4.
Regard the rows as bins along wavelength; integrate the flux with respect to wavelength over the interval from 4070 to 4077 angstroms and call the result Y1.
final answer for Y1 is 109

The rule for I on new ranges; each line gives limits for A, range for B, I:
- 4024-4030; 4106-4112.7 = -3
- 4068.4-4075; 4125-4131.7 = -1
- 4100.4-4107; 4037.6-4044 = 4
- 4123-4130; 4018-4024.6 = 0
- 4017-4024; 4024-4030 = -1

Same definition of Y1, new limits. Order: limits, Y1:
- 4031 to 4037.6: 106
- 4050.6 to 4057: 110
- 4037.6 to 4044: 114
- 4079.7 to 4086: 96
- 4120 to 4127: 119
